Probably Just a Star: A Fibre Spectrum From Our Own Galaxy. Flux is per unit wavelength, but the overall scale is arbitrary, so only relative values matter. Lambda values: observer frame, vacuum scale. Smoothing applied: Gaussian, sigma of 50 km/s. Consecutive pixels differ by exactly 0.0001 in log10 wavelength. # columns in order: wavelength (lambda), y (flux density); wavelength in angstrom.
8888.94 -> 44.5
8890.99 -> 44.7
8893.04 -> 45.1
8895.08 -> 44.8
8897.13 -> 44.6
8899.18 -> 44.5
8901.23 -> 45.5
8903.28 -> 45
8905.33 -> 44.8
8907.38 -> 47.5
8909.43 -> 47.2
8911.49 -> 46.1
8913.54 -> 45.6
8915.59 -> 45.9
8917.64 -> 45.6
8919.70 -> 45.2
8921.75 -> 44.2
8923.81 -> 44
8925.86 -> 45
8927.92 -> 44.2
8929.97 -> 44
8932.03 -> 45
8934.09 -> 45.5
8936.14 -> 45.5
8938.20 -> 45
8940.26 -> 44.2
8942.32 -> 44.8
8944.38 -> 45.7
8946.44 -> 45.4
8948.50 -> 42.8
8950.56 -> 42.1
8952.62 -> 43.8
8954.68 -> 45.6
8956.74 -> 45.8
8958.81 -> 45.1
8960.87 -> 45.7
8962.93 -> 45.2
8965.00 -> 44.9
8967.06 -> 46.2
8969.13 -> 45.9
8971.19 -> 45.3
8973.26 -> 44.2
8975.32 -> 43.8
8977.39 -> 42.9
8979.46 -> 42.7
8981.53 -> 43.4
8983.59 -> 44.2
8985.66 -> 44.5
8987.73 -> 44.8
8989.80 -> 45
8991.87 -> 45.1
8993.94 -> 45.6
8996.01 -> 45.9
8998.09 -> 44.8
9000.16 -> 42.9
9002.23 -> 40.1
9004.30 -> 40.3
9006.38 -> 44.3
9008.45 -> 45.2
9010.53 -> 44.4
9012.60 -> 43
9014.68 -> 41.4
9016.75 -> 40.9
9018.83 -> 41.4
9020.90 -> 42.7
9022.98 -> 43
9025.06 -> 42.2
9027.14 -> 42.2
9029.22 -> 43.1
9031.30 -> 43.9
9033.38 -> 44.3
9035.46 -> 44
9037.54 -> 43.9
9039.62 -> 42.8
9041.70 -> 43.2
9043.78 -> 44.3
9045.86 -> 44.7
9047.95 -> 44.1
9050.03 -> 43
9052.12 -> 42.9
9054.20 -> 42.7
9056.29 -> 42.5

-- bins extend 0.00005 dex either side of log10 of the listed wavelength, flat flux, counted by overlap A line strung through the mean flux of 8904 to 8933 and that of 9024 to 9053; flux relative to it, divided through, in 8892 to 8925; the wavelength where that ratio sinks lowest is 8923.81 angstrom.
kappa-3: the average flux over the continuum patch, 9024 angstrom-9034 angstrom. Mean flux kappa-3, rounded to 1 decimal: 43.1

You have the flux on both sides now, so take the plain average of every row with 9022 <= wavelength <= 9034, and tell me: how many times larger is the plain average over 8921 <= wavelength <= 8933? 1.03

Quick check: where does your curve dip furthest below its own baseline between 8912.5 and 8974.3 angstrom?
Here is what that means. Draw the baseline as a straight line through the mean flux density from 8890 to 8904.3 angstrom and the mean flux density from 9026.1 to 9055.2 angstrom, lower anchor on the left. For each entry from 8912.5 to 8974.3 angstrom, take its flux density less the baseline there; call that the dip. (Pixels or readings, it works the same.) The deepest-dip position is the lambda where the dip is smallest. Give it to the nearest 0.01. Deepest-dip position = 8950.56 angstrom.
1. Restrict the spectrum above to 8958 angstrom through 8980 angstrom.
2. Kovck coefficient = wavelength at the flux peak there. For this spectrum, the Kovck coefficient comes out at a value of 8967.06 angstrom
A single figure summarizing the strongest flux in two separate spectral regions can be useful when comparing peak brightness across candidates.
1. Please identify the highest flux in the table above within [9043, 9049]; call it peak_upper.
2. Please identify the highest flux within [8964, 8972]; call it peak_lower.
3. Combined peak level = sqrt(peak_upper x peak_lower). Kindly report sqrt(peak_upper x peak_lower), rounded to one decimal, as 45.4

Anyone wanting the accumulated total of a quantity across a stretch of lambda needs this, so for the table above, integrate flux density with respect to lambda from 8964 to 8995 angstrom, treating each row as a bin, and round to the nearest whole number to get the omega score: 1382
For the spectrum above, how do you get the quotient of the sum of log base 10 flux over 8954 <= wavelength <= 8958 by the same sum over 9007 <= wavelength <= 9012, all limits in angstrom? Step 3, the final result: 1.01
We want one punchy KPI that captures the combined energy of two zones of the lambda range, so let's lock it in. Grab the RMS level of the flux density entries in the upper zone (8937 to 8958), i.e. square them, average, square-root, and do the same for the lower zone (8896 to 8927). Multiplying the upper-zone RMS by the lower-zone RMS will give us 2022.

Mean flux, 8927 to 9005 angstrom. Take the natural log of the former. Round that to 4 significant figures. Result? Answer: 3.794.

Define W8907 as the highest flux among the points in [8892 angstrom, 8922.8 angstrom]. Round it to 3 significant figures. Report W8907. 47.5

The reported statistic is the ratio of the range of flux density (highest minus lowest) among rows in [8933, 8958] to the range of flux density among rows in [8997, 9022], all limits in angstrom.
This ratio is 0.73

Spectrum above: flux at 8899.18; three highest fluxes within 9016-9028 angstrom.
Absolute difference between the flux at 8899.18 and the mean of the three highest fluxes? 1.9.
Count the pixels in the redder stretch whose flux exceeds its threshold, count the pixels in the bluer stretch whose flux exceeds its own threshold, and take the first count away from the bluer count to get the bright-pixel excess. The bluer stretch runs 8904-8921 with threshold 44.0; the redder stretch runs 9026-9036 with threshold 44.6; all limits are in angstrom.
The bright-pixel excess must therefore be 8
